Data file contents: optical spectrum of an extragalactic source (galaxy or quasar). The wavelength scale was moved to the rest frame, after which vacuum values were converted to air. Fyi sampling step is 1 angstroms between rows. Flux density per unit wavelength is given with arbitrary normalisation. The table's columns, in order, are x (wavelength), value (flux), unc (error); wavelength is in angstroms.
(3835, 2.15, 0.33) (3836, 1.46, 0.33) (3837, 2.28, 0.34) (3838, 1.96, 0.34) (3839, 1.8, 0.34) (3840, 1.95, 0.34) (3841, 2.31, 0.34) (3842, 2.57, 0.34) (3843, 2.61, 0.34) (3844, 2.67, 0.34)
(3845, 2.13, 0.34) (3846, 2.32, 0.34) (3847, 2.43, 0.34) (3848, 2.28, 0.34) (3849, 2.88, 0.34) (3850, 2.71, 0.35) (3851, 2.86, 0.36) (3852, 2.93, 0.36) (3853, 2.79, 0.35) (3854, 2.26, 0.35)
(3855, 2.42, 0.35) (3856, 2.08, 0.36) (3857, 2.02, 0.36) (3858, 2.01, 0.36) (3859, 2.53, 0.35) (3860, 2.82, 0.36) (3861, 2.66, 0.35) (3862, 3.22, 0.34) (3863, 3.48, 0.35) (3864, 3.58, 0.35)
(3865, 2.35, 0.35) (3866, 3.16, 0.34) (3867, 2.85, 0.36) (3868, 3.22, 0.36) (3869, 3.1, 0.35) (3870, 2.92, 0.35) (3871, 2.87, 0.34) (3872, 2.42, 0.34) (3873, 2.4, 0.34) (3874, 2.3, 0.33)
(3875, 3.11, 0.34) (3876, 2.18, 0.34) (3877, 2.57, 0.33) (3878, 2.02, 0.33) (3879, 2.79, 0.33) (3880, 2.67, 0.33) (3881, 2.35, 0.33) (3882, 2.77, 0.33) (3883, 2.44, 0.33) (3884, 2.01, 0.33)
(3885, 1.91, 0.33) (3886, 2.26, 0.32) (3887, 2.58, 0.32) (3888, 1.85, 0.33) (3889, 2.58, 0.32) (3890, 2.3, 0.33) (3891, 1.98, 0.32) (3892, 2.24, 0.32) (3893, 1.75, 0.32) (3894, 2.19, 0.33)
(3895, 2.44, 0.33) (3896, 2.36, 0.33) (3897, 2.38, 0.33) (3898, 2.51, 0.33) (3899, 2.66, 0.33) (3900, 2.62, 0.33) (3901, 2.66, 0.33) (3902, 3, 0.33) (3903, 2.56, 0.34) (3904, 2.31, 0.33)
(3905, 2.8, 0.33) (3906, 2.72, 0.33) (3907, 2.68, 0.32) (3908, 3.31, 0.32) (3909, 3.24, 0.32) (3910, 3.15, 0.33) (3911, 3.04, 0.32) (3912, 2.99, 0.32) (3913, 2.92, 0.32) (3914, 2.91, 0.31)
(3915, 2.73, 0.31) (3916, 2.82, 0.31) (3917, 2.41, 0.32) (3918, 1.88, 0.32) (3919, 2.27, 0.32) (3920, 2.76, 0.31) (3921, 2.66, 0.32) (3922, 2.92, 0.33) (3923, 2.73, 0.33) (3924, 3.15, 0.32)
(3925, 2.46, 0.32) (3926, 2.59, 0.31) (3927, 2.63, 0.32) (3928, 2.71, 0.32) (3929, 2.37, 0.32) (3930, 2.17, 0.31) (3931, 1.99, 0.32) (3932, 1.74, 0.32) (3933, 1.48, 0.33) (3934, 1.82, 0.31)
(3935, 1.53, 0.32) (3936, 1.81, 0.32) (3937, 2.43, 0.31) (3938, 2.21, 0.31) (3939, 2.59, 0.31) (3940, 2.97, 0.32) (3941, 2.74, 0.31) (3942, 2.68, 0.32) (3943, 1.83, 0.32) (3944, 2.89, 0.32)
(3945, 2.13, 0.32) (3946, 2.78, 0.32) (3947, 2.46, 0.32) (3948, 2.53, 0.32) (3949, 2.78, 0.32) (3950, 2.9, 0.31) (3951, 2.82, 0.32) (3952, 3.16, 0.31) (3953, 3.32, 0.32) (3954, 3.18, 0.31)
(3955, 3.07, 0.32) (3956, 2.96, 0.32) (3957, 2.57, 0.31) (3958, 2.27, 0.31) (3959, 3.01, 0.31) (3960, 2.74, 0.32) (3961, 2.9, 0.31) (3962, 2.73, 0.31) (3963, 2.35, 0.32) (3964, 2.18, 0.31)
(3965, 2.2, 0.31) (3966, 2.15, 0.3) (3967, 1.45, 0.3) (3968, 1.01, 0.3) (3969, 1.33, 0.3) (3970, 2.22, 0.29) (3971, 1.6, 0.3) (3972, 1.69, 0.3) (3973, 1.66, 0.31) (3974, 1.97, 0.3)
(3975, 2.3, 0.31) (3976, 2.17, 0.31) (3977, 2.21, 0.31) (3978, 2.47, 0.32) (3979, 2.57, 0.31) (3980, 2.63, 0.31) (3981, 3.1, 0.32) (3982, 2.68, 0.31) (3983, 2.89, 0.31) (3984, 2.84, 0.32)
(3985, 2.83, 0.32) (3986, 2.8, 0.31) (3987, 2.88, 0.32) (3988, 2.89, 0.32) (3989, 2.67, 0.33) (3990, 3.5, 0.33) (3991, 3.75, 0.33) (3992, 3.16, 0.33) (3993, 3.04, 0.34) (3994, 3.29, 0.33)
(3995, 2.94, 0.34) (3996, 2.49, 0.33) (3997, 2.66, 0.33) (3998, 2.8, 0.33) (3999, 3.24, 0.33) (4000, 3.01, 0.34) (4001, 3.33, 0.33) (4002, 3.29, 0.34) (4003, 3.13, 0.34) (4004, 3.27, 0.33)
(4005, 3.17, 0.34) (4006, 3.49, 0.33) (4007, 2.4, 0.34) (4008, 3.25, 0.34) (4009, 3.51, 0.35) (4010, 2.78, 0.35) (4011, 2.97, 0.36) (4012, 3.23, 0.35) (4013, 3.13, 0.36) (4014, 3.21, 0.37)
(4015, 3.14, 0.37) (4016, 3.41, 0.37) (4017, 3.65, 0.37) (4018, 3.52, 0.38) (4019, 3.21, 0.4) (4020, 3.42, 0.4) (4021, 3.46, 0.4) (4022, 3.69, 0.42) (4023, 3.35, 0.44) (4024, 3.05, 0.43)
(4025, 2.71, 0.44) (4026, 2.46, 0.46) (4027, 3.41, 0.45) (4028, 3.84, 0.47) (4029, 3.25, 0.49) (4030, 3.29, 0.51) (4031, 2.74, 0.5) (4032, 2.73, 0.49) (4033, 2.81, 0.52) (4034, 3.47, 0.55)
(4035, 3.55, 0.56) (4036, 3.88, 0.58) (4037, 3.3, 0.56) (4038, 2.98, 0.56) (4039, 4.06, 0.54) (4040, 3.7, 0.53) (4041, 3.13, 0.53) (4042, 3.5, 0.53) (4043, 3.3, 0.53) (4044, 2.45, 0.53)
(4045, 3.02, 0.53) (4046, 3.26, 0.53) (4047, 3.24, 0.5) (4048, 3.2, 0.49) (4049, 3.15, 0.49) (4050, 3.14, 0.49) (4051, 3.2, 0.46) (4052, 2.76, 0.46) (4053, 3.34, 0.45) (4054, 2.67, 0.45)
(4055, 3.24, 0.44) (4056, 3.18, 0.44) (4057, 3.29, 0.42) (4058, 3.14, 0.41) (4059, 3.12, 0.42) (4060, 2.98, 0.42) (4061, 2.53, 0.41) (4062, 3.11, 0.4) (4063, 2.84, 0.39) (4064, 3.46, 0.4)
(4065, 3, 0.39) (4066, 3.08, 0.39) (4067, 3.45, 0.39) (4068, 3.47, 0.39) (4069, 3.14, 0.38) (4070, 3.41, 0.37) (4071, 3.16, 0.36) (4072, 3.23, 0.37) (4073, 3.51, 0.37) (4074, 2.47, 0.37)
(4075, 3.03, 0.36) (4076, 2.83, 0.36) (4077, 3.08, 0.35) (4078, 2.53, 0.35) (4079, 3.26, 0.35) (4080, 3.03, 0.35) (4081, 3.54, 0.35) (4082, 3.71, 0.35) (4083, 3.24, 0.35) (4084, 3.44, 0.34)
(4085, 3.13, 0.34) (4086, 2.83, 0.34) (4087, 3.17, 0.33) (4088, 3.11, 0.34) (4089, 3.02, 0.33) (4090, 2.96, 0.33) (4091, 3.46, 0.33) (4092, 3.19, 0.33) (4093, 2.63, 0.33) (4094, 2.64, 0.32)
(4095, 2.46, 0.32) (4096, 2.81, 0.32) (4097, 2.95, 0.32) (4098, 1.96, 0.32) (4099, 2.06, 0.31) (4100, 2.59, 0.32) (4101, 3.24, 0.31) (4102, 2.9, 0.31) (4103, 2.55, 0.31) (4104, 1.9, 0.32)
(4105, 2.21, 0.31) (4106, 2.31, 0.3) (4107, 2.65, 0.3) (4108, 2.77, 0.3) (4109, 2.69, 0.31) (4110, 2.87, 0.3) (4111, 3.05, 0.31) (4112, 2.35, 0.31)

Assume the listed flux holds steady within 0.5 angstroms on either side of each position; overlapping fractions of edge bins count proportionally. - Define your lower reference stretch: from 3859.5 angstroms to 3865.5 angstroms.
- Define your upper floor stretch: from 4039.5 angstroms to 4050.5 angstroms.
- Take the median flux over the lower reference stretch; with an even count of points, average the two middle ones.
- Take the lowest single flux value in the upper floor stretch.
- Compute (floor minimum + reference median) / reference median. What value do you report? 1.81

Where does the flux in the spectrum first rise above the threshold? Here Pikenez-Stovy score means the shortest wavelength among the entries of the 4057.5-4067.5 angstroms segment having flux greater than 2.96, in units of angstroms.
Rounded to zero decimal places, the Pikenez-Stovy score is 4058 angstroms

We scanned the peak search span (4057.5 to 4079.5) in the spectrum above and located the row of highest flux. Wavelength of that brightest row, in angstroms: 4073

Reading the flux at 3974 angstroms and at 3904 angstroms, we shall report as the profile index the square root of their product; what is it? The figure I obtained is 2.1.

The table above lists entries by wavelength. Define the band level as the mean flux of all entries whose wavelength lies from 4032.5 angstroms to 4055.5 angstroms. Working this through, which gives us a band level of 3.2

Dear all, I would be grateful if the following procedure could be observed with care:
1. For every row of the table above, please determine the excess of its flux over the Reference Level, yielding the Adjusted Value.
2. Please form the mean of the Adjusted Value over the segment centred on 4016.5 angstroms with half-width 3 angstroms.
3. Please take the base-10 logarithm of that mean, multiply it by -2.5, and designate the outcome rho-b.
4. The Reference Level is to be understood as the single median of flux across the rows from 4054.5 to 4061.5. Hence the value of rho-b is 1.66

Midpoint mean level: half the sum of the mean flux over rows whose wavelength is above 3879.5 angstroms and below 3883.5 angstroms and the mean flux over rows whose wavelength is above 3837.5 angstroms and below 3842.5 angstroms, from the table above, 2.34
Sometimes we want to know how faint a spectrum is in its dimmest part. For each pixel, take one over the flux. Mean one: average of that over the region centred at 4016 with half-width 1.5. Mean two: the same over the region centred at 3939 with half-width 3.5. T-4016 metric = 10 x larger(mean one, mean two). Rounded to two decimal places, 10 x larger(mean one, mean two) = 4.11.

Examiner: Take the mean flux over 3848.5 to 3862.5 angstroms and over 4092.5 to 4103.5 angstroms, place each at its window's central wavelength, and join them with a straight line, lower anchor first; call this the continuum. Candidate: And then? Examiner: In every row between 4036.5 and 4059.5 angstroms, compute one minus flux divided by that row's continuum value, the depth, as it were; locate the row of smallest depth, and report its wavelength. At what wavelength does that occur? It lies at 4039 angstroms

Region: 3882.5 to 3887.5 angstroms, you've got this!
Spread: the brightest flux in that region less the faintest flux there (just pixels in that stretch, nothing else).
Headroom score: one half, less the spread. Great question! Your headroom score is -0.2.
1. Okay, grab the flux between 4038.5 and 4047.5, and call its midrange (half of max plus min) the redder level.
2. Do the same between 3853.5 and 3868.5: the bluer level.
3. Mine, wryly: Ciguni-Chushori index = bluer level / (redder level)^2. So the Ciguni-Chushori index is 0.264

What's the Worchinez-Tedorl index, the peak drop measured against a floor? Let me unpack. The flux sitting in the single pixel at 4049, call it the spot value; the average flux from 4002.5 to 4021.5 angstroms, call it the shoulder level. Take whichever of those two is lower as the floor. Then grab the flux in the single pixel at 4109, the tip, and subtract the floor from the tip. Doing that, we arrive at -0.5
